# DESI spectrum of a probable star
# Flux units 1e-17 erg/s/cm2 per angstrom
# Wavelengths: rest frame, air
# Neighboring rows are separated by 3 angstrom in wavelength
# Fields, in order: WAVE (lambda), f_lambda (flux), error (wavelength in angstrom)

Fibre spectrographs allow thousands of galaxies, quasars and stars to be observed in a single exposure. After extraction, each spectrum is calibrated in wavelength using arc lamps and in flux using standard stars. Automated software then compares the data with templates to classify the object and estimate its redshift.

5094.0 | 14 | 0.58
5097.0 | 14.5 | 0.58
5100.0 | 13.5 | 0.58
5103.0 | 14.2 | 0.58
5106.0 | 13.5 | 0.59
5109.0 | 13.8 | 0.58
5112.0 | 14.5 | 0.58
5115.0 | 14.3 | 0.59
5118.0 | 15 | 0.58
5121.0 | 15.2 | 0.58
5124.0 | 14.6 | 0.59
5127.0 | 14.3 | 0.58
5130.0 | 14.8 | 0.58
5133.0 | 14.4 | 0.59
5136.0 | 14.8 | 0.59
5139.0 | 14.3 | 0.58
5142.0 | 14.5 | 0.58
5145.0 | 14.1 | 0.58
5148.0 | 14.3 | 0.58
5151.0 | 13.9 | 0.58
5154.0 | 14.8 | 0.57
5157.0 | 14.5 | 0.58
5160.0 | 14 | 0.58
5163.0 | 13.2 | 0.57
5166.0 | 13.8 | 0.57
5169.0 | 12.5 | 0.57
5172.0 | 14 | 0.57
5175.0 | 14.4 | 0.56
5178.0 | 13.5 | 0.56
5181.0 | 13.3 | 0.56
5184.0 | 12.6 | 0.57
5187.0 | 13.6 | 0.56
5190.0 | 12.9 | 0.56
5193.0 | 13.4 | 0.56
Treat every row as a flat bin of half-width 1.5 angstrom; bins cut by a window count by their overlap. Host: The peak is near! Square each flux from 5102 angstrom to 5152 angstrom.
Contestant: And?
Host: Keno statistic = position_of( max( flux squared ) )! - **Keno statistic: 5121.0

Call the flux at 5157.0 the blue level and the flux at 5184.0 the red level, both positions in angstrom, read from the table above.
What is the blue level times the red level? 183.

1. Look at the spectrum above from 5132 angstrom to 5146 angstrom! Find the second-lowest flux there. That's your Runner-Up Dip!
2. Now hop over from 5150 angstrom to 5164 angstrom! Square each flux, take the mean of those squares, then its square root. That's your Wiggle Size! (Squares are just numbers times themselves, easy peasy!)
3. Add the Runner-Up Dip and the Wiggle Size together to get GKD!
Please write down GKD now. 28.4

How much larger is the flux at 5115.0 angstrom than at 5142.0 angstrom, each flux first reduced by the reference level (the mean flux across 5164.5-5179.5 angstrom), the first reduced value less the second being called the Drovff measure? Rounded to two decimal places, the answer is -0.20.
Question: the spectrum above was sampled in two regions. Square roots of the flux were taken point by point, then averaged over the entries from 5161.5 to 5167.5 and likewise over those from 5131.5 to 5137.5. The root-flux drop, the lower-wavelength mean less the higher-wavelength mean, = 0.147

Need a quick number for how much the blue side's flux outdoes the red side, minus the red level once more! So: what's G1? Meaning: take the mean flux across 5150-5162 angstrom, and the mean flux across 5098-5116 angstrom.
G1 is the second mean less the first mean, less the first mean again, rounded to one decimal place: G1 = -14.6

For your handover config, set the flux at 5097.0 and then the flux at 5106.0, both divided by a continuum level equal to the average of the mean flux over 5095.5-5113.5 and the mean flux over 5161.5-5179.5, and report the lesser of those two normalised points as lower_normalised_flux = 0.98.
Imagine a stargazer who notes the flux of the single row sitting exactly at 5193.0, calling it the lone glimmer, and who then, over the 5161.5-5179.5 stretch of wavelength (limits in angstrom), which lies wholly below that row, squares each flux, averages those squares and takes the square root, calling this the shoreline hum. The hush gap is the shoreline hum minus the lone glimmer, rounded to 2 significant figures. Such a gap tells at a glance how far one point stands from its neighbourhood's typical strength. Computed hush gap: 0.18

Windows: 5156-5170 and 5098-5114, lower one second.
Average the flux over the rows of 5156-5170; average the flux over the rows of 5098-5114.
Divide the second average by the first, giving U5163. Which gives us 1.02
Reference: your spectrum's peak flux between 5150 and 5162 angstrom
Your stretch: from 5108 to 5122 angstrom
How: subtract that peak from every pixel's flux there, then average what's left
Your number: -0.24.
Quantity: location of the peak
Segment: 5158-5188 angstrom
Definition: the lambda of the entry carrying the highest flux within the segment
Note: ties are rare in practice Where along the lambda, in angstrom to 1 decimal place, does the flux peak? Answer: 5175.0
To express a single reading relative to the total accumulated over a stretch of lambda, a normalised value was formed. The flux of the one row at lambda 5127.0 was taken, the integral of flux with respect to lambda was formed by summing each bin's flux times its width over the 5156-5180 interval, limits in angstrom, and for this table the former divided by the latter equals 0.043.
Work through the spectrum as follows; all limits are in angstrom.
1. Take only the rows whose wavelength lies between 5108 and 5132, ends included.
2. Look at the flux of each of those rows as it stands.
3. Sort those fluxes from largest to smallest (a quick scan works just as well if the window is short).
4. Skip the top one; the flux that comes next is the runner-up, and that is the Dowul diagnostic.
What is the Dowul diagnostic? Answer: 15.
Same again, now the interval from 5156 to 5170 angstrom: 14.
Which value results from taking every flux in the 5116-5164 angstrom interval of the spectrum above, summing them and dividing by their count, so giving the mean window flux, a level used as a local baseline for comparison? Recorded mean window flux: 14.4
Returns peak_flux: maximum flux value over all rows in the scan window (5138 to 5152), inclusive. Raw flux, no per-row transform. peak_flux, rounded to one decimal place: 14.5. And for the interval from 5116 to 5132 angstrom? 15.2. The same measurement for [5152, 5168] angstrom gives 14.8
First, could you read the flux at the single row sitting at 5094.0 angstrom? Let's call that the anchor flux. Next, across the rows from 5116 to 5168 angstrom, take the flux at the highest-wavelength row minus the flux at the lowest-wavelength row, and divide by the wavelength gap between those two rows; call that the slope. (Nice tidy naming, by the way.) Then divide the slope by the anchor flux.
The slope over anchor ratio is -0.0018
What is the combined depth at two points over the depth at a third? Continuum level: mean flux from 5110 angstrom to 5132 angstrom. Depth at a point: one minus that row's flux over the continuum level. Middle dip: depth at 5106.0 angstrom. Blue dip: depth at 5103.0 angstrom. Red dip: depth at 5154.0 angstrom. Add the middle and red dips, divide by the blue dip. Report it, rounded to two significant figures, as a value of 2.2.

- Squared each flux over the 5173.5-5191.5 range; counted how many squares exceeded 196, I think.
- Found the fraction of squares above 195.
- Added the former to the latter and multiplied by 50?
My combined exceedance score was 58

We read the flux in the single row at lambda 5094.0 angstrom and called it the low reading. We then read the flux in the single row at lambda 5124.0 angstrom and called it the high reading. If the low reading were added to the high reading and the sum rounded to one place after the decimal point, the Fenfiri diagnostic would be 28.6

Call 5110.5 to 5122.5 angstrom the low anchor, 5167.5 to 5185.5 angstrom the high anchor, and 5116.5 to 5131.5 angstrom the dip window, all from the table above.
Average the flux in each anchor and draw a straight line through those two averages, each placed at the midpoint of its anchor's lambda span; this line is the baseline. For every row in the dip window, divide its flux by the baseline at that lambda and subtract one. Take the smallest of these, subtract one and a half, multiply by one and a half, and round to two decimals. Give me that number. -2.27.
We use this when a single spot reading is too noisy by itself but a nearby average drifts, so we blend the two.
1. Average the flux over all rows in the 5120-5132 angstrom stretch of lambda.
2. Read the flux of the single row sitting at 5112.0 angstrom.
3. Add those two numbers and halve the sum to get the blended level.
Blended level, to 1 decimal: 14.6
